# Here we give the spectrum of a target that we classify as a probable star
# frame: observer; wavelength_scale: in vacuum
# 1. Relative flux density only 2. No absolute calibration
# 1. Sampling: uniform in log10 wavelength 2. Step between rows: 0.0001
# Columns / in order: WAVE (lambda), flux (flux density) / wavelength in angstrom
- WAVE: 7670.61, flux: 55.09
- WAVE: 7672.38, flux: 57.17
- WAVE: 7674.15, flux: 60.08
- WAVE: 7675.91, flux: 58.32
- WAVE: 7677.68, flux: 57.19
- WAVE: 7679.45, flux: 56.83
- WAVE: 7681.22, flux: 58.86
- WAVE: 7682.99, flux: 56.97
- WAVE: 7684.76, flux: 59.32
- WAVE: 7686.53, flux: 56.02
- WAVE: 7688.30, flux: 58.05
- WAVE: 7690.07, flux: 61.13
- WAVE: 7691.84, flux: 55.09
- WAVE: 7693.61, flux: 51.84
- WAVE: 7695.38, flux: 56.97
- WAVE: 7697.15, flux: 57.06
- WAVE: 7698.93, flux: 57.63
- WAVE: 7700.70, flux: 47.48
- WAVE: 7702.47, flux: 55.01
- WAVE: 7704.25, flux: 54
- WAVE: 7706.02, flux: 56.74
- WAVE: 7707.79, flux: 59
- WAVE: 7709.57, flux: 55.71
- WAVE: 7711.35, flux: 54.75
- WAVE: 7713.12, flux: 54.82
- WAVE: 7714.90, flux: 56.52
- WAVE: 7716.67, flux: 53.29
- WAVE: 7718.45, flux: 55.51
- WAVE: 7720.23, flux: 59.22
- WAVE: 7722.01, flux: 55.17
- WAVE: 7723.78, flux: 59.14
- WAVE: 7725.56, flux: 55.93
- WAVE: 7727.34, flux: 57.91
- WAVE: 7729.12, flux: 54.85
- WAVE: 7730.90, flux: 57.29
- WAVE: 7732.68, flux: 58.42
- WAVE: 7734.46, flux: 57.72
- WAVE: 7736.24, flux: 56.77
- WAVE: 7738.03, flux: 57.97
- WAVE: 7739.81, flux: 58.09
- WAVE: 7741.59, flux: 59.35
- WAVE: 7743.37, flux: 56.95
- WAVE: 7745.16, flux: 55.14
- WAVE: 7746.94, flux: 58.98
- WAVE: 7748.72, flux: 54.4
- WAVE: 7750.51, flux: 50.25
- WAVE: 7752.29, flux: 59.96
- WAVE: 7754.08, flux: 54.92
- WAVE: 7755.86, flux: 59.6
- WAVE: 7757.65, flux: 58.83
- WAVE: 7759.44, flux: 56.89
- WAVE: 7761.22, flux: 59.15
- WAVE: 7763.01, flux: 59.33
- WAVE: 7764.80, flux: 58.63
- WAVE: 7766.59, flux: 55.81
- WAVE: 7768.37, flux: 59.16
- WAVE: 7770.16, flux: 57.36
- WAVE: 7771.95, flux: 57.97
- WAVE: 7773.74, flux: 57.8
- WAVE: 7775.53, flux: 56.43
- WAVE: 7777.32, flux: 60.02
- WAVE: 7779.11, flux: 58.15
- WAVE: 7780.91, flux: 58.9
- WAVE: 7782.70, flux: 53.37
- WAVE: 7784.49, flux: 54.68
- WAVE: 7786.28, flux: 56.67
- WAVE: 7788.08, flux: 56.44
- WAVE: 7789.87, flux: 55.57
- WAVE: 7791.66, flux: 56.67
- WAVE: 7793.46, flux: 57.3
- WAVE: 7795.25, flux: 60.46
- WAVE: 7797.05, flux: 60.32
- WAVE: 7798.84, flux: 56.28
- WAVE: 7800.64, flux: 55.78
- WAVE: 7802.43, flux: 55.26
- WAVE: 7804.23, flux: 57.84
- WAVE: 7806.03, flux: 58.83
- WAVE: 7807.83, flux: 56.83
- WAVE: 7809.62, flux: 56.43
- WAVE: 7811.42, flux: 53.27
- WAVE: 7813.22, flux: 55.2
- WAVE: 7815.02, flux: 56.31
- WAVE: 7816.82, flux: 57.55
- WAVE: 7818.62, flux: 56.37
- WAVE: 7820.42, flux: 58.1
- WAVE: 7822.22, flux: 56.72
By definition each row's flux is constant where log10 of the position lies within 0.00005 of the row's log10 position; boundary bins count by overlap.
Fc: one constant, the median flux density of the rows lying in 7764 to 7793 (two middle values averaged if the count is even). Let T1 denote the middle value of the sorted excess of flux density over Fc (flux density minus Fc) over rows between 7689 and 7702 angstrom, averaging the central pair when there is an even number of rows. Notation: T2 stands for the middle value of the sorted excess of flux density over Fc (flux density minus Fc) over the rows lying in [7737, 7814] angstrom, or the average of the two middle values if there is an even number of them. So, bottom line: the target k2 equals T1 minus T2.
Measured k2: -0.3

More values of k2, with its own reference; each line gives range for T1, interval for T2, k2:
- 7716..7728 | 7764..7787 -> -1.9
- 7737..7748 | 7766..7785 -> 0.2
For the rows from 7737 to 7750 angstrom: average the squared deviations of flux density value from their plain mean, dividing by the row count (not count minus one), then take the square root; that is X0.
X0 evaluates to 1.7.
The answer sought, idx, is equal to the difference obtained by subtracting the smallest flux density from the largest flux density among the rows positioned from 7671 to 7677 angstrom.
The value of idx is 2.9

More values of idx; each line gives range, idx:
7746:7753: 9.7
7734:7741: 1.3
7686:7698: 9.3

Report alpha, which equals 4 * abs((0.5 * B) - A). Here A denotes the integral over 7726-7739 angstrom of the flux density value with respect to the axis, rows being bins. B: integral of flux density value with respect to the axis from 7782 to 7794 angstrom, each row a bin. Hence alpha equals 1635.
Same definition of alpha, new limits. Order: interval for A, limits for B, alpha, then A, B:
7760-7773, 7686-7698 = 1667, 756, 680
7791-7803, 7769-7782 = 1253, 690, 754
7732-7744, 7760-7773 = 1267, 695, 756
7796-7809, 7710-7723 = 1534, 745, 724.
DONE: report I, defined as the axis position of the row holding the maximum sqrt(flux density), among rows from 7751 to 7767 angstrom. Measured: 7752.29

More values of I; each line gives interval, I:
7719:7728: 7720.23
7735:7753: 7752.29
